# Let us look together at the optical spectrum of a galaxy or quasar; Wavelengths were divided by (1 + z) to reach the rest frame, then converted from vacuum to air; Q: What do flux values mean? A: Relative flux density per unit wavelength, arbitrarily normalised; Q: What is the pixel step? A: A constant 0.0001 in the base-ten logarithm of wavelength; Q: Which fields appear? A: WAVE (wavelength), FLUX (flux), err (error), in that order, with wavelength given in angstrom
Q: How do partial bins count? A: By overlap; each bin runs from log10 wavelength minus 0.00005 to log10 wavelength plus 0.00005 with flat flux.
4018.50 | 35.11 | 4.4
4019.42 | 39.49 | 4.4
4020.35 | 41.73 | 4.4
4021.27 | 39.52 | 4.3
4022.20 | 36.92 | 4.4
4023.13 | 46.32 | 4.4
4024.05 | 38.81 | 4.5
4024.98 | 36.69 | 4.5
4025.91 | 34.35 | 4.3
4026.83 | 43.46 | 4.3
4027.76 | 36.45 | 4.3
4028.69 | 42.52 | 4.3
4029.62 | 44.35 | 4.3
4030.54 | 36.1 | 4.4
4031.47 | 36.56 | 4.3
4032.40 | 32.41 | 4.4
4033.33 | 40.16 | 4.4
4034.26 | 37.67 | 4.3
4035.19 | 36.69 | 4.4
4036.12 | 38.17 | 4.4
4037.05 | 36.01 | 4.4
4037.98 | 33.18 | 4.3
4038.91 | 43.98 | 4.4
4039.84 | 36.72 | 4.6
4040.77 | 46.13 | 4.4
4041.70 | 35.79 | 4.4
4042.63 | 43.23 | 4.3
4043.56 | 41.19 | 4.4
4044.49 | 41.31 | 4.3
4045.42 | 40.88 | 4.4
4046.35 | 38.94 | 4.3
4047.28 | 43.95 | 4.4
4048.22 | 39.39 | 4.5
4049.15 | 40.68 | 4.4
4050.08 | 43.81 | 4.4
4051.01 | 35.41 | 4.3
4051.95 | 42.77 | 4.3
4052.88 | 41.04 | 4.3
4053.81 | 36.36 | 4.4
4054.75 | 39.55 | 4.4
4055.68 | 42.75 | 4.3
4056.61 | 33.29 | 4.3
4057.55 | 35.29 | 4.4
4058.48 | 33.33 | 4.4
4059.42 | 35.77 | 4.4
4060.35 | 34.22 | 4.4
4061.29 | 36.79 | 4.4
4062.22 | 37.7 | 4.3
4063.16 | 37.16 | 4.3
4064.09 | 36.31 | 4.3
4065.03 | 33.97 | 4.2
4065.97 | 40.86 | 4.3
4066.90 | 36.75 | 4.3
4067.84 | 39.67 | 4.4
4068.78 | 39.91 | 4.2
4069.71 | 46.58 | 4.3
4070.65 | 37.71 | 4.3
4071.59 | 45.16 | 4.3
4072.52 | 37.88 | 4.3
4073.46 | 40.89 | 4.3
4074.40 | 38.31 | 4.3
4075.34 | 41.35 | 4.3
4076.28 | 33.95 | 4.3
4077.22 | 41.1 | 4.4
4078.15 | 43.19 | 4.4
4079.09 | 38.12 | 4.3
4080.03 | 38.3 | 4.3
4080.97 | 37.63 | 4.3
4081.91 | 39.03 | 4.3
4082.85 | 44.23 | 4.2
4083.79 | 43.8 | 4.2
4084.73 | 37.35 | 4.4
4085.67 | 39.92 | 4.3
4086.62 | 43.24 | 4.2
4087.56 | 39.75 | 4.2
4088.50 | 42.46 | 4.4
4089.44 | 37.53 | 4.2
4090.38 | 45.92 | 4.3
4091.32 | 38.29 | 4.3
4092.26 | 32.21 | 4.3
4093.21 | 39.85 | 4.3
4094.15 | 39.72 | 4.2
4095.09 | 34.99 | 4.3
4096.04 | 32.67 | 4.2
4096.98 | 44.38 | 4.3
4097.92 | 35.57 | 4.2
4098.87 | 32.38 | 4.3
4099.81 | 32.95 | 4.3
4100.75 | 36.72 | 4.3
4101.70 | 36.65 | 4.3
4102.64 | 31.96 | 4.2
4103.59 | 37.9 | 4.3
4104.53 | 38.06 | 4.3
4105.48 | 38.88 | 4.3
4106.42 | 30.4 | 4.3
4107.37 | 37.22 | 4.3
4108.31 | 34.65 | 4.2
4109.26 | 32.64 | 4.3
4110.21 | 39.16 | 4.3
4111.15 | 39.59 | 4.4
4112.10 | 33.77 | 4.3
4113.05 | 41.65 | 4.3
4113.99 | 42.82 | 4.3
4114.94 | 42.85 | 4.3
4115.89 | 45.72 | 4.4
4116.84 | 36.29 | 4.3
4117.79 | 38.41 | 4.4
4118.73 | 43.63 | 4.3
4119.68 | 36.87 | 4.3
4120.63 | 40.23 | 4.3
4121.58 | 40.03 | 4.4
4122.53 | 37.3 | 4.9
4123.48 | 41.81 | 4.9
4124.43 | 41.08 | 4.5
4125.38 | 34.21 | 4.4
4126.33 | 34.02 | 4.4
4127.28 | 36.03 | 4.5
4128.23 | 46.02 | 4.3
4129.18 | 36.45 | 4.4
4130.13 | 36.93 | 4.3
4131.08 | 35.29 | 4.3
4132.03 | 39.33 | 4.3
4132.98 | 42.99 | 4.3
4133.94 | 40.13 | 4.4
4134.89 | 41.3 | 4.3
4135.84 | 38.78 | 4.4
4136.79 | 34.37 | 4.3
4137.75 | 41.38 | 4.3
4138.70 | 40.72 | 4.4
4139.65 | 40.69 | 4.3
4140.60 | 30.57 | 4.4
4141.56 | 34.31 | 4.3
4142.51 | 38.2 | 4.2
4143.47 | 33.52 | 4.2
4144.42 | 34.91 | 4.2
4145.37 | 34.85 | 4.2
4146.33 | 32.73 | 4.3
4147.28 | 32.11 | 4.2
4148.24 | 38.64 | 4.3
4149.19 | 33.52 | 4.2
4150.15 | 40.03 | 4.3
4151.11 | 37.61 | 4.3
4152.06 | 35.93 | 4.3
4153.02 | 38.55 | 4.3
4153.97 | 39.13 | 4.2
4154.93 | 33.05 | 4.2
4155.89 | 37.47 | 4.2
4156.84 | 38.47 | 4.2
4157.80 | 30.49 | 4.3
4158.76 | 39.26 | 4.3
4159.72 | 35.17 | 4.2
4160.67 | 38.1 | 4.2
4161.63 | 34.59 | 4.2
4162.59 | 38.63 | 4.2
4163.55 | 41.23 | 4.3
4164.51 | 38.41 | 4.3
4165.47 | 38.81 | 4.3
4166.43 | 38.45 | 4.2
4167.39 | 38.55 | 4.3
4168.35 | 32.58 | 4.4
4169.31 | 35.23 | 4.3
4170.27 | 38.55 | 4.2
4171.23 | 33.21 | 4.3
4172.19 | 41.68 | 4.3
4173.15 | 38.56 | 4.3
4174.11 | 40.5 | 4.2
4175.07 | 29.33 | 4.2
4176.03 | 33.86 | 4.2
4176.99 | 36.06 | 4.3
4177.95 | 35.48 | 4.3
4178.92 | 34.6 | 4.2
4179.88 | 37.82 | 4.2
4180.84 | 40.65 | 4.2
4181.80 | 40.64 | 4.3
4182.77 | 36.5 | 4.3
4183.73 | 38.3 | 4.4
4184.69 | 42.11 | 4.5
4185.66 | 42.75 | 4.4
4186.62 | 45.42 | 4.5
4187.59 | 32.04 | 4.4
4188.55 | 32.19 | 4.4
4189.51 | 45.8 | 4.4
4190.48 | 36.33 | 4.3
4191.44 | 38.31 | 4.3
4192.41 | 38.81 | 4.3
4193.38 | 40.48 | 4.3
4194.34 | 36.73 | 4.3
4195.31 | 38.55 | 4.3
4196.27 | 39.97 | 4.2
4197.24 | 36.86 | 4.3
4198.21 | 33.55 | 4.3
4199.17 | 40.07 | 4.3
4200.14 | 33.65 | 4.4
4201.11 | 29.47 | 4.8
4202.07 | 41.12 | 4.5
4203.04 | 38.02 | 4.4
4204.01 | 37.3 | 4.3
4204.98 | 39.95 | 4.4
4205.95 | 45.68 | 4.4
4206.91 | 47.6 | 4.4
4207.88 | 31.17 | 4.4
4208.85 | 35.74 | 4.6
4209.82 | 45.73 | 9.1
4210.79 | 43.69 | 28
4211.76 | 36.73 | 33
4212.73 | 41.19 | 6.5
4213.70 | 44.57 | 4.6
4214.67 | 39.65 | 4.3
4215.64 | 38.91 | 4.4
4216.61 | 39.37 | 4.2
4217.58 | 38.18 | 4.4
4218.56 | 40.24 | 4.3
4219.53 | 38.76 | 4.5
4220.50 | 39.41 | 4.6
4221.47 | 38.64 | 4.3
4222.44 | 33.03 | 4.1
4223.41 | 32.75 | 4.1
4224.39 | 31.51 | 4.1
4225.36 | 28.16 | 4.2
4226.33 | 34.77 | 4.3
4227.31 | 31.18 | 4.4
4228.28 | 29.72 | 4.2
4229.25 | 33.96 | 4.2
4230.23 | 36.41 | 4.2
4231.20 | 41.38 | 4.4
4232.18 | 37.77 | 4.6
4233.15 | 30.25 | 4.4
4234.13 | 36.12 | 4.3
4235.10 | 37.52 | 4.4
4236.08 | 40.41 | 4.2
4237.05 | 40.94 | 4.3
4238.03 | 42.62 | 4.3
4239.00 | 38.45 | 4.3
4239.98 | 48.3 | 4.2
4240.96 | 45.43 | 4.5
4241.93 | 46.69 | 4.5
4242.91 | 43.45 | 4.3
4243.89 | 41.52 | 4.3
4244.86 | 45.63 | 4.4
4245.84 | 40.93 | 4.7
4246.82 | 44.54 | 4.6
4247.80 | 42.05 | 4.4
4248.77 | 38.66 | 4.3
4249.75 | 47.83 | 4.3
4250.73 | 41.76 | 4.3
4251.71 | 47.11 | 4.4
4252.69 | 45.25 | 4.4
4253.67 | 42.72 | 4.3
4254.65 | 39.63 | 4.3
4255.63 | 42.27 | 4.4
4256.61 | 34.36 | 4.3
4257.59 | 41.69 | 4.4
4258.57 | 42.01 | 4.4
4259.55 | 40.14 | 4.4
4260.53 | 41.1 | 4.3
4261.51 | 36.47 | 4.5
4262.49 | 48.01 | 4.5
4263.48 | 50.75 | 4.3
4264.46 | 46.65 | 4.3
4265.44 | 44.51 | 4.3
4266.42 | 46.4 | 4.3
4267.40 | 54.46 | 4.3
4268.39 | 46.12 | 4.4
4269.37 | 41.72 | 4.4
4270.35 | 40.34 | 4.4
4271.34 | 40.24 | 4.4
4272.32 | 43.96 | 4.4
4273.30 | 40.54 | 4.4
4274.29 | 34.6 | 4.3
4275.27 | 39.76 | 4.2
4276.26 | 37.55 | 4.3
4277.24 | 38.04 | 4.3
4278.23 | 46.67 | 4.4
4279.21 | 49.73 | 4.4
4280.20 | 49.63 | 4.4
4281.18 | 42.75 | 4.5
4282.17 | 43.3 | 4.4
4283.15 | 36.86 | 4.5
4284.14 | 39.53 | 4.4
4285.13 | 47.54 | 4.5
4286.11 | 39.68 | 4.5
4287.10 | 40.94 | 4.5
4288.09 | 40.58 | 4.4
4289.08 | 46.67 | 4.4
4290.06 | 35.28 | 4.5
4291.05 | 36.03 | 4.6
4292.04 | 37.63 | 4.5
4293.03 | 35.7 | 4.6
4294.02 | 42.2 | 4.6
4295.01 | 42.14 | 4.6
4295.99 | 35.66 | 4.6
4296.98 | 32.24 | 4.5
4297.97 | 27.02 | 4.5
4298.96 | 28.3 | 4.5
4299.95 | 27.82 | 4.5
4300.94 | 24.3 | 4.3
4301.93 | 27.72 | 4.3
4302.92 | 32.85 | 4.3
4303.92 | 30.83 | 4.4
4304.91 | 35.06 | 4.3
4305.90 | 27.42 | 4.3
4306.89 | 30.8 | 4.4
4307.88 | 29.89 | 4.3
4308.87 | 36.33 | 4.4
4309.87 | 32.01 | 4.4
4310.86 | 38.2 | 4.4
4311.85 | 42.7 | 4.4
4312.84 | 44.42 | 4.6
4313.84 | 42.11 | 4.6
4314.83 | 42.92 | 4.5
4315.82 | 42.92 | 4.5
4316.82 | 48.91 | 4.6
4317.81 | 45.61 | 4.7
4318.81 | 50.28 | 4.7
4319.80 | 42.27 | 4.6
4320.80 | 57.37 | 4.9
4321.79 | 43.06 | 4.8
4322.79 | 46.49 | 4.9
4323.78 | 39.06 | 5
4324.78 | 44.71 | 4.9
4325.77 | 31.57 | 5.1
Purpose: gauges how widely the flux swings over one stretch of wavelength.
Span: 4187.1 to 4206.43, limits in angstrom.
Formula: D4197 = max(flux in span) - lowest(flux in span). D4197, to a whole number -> 16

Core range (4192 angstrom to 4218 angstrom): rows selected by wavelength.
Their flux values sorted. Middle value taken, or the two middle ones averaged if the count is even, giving 38.9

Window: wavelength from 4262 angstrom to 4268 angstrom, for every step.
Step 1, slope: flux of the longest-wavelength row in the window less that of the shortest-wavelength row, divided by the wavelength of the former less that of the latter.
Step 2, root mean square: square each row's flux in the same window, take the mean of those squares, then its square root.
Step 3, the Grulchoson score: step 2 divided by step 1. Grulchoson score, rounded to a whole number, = 37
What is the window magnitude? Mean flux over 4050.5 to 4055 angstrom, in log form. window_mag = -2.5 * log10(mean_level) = -3.98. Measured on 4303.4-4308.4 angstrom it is -3.72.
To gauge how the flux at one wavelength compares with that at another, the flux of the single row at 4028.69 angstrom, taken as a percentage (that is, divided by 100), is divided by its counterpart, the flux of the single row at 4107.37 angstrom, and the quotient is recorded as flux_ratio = 0.0114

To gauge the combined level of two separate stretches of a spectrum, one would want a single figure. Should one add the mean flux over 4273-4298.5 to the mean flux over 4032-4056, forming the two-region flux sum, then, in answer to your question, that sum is 79.5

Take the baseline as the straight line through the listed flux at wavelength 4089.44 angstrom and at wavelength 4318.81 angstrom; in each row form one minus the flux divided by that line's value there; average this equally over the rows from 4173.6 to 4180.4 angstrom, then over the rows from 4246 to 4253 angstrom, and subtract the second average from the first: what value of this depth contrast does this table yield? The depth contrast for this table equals 0.11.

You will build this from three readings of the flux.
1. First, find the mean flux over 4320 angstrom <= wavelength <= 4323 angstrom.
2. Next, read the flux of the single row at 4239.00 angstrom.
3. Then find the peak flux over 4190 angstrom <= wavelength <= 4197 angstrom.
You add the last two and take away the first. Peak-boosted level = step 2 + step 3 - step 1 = 30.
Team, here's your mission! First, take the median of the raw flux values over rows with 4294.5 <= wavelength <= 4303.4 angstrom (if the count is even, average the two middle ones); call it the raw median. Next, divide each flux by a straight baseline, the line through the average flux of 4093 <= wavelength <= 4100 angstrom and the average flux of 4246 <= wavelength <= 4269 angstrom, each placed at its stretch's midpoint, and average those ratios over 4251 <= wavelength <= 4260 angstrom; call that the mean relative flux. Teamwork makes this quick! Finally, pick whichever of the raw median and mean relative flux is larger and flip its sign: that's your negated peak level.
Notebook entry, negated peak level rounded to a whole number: -28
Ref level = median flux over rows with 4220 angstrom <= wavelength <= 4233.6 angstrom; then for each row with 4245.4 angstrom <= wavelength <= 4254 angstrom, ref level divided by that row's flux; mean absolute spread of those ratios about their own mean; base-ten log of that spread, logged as -1.36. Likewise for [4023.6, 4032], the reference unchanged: -1.17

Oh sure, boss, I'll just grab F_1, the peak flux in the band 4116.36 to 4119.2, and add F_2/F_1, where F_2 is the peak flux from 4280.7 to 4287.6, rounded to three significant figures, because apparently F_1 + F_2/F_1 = 44.7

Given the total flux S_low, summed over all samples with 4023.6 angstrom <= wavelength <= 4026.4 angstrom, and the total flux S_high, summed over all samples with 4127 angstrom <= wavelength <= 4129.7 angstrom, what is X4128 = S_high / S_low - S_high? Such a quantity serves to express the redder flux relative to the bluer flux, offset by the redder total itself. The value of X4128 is -117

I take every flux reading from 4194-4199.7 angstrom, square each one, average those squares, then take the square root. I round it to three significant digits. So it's 37.7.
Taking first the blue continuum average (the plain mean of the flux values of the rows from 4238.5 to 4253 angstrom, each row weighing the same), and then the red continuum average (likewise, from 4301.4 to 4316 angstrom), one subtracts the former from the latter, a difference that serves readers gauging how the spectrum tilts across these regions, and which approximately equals -8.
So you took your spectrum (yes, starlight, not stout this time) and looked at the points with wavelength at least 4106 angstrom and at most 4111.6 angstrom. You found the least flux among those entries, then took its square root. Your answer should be 5.51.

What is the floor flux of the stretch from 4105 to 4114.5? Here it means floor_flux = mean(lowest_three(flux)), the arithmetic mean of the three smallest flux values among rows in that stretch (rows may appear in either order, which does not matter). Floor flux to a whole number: 32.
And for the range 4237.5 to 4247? 40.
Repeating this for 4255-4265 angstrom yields 37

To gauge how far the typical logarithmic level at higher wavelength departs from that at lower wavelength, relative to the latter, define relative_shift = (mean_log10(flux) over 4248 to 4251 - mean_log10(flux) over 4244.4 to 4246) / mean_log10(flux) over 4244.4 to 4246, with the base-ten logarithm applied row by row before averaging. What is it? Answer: 0.00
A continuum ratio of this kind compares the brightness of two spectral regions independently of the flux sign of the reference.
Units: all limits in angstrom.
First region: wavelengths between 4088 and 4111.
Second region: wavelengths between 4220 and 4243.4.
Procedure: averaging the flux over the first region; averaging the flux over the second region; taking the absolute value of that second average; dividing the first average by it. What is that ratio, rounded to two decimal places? 0.98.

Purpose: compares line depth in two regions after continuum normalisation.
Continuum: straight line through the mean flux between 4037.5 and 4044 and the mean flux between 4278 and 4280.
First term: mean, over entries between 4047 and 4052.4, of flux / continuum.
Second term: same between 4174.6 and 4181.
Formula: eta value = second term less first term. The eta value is -0.23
